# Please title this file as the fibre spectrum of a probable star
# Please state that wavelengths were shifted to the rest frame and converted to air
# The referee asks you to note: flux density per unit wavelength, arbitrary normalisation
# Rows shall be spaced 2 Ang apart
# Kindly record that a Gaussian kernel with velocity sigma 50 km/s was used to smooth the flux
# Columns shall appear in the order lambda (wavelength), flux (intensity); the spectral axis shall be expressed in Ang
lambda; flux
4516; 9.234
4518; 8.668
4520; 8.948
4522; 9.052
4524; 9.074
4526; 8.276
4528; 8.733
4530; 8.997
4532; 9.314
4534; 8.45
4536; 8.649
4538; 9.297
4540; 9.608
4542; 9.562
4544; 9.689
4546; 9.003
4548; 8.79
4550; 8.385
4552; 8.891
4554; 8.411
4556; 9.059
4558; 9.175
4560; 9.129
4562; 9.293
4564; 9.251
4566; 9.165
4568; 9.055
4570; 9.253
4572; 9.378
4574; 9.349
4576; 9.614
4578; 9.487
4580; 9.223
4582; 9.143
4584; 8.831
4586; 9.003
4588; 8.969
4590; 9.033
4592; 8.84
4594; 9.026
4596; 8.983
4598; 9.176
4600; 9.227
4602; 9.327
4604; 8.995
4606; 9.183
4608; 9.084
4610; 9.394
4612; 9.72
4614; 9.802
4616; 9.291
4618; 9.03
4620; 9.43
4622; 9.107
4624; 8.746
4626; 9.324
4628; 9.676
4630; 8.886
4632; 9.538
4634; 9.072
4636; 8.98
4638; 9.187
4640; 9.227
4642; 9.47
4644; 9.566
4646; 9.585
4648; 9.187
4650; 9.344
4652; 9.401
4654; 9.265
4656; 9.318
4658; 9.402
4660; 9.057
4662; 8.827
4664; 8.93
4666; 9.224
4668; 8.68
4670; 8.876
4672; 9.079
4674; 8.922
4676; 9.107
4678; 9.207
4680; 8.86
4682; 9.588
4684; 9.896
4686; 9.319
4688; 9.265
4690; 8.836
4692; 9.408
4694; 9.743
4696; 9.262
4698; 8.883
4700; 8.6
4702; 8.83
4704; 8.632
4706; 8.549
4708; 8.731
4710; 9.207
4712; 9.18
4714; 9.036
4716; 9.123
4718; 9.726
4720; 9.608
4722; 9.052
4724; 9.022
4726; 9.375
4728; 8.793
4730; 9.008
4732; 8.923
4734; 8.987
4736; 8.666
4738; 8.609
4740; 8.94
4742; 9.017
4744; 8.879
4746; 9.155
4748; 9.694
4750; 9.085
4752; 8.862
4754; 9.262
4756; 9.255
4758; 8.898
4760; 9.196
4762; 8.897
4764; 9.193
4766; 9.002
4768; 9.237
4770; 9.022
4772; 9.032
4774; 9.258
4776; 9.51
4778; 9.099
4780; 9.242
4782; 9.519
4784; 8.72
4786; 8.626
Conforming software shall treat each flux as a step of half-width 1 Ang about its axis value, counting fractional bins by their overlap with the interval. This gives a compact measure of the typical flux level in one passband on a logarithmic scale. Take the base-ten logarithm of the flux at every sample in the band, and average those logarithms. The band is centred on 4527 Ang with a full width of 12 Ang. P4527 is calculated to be 0.949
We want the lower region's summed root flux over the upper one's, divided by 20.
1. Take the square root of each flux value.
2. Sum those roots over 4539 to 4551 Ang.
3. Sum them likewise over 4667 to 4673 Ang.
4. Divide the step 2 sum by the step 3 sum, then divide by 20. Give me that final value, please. 0.10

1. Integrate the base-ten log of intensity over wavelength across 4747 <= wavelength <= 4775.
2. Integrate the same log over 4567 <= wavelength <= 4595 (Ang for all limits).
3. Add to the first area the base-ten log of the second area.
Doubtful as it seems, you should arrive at 28.33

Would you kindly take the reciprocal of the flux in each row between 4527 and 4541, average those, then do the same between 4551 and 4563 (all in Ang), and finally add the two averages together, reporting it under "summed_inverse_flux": 0.223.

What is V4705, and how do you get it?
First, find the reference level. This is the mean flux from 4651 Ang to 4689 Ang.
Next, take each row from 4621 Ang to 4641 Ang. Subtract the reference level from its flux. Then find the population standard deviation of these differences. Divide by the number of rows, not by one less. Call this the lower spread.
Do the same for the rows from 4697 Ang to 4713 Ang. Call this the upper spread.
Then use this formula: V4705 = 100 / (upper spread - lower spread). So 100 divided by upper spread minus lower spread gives -3009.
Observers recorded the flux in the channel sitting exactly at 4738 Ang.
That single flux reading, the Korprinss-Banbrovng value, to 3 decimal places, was 8.609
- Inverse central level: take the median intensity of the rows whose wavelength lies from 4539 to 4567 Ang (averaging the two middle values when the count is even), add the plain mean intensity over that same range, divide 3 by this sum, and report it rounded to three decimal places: 0.164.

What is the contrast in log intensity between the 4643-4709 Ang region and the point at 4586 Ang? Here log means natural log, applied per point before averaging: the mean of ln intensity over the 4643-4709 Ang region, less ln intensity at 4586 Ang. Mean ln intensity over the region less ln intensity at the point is 0.01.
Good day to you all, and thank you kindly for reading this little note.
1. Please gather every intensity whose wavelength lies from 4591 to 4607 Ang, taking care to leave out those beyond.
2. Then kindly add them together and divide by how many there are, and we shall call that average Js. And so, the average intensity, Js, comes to 9.09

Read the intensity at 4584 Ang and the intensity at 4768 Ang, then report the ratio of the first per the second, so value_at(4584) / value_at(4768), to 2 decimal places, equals 0.96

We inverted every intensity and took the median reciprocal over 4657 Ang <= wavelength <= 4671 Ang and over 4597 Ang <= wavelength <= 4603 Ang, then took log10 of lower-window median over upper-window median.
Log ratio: -0.014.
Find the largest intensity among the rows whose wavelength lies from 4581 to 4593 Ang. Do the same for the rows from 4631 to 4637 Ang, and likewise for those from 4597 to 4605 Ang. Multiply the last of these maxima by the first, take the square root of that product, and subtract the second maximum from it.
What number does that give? -0.30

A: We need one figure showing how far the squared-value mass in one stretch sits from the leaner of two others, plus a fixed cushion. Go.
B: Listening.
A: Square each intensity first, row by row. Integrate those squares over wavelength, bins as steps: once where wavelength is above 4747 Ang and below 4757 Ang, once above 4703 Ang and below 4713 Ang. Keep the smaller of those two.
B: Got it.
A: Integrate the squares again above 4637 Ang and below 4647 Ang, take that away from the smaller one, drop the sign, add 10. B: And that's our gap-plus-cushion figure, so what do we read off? 109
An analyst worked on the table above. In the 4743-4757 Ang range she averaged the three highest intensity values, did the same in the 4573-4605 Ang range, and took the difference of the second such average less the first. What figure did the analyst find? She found 0.080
